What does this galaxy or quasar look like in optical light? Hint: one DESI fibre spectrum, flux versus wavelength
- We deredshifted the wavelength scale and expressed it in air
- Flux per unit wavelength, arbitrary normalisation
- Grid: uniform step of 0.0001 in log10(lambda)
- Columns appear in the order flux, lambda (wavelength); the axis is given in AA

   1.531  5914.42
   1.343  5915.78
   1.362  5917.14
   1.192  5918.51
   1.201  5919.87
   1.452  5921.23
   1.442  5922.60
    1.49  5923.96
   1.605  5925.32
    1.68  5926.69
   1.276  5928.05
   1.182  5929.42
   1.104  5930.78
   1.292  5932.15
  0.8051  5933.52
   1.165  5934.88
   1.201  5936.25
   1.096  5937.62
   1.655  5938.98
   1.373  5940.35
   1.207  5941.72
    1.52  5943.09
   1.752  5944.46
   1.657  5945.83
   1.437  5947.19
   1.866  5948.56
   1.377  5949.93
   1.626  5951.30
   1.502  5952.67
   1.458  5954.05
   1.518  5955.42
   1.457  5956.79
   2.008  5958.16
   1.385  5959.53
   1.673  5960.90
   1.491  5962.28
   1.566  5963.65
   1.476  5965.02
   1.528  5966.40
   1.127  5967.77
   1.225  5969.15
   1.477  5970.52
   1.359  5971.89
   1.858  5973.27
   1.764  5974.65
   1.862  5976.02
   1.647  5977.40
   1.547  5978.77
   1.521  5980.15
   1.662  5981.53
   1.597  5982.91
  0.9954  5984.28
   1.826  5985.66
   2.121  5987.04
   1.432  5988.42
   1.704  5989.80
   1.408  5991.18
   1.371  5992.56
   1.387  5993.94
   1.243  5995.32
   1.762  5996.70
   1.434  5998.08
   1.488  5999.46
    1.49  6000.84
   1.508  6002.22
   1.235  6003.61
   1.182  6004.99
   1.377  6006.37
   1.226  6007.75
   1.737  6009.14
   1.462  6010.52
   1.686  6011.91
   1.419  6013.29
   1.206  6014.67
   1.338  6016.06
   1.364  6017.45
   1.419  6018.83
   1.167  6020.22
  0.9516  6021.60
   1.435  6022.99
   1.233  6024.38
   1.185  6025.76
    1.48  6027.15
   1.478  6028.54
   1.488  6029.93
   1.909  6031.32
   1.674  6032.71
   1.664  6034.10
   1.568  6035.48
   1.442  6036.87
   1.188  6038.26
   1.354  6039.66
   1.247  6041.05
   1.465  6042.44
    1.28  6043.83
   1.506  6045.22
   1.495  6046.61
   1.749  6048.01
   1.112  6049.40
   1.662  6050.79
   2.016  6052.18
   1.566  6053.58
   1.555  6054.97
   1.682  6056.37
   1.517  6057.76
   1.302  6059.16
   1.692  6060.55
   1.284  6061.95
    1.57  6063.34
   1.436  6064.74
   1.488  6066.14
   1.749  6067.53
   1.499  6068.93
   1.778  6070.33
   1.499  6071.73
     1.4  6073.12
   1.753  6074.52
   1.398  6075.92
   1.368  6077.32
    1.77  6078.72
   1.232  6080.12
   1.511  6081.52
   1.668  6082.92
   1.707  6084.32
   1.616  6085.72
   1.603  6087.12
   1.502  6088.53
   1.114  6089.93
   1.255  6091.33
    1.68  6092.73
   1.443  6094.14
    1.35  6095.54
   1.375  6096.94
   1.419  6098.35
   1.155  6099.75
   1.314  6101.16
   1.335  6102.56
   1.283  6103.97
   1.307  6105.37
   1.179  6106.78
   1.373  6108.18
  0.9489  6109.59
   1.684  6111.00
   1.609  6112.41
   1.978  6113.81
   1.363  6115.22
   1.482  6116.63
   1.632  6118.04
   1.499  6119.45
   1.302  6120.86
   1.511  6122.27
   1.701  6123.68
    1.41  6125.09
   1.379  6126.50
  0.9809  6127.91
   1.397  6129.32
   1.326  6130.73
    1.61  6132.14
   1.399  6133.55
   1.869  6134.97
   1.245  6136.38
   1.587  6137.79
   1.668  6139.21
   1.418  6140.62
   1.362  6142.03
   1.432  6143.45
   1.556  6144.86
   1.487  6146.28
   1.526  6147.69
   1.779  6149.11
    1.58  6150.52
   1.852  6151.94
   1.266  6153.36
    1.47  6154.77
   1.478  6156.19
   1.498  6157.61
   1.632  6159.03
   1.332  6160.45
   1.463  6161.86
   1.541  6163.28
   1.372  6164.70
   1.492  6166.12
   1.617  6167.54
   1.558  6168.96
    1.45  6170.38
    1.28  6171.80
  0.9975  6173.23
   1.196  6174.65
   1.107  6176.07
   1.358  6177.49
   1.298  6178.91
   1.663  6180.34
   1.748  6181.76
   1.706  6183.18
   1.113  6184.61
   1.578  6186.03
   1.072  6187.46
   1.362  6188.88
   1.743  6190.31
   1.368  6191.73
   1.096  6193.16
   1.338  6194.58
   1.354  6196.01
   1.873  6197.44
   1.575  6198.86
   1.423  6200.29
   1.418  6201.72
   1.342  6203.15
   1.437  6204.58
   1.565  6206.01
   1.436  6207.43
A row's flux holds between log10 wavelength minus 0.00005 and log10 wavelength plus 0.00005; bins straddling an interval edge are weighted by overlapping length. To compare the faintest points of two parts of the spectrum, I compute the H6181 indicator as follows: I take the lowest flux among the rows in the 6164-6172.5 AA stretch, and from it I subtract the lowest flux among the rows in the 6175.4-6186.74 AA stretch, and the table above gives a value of 0.17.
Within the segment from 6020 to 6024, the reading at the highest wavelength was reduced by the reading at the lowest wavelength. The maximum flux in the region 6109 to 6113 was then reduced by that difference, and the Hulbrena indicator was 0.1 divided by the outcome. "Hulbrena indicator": 0.071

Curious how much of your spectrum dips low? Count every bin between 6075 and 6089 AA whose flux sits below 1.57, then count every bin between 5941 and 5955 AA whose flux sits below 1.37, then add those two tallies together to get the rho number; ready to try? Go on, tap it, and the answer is 6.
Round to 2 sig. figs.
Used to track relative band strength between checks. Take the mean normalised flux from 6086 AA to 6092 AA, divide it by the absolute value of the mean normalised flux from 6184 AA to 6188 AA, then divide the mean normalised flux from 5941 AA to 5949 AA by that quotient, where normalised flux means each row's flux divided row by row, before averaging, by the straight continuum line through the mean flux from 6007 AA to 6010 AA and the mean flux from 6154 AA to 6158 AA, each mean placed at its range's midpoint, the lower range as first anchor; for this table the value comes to 0.97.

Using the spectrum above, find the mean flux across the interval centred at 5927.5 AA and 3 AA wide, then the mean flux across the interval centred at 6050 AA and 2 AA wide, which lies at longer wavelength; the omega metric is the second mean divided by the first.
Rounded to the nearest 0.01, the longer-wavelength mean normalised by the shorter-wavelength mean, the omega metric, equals 0.94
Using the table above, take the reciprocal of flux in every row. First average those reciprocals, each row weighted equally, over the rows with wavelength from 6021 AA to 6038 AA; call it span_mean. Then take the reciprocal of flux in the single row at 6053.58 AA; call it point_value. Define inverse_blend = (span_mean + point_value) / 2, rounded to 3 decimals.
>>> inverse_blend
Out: 0.673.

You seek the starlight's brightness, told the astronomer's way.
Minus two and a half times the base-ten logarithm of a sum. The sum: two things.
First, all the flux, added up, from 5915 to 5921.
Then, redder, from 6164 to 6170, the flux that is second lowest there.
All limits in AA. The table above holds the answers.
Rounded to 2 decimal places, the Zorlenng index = -2.05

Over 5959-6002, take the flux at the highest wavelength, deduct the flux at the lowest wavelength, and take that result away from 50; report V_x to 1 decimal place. 49.9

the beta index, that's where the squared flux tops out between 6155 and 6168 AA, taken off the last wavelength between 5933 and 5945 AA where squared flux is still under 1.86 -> -217.3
